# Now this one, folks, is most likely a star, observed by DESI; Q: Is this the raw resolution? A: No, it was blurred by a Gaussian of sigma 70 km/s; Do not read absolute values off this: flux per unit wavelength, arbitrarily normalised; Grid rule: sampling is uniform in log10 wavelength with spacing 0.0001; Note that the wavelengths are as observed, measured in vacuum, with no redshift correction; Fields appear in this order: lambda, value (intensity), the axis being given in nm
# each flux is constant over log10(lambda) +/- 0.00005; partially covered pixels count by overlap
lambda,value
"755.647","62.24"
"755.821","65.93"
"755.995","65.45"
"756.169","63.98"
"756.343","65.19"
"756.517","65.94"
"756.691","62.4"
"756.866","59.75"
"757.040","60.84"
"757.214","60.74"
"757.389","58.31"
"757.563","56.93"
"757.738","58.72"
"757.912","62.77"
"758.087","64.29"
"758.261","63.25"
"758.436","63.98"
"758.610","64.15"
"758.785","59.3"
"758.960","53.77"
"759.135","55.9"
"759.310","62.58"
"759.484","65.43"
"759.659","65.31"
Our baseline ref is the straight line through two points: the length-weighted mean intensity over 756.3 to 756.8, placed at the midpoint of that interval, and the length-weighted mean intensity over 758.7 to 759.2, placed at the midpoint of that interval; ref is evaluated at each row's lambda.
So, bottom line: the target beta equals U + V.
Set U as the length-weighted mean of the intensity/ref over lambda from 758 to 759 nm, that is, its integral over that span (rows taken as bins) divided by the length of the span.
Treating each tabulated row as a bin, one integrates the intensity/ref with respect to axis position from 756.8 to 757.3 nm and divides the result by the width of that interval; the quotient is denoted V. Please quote 2.04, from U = 1.07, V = 0.97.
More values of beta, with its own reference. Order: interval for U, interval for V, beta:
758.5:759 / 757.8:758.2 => 2.12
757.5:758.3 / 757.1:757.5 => 1.99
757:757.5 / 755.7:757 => 1.95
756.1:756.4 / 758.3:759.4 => 2.05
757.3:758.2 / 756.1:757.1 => 1.99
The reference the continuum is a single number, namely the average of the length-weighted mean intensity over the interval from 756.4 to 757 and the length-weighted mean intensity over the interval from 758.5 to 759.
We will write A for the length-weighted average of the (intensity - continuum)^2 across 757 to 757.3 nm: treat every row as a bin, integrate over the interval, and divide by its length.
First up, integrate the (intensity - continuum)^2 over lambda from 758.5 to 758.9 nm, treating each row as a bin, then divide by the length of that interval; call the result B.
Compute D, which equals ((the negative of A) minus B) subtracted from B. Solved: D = 19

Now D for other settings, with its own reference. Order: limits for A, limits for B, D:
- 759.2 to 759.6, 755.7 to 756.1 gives 47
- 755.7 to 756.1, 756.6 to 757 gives 21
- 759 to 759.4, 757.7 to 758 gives 28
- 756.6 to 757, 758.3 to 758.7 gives 17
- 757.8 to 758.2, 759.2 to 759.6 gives 28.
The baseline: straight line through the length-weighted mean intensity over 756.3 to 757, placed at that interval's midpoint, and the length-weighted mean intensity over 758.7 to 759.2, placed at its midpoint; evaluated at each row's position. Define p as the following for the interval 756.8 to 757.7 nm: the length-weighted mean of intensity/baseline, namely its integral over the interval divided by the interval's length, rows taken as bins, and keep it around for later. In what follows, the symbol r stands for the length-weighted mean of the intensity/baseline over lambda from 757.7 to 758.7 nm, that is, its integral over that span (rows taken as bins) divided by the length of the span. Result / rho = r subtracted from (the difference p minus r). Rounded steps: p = 0.97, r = 1.08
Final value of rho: -1.19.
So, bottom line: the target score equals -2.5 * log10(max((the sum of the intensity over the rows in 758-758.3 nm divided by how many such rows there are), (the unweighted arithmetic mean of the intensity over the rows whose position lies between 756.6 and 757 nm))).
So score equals -4.51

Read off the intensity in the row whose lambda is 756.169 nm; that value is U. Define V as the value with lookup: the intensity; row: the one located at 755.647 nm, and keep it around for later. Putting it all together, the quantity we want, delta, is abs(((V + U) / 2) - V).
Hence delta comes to 0.9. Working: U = 63.98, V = 62.24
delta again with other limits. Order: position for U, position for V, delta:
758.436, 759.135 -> 4.0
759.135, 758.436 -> 4.0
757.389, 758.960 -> 2.3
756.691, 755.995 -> 1.5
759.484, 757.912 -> 1.3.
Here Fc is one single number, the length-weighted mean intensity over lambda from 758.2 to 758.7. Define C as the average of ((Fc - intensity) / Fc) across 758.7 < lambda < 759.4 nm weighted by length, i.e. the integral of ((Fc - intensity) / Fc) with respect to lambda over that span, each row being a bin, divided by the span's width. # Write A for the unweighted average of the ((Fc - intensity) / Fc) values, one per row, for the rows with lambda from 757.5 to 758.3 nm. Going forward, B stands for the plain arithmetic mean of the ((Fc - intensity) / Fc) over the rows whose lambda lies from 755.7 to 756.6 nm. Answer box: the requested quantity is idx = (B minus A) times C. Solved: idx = -0.0059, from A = 0.04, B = -0.02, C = 0.092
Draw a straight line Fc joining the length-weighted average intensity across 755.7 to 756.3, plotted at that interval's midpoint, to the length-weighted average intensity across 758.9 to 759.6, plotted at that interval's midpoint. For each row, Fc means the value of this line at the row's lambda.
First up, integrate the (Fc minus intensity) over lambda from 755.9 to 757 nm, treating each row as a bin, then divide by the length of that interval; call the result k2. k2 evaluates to 0.6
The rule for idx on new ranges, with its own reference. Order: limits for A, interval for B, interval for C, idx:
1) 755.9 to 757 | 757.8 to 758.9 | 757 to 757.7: 0.0010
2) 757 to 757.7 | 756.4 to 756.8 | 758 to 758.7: 0.0001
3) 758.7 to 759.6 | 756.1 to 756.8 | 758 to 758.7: 0.0001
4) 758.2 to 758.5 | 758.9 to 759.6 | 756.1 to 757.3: 0.0012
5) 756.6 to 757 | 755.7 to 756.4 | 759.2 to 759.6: -0.0002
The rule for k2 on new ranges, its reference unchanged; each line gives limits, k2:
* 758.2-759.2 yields 0.7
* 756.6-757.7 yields 3.4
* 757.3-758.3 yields 1.6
